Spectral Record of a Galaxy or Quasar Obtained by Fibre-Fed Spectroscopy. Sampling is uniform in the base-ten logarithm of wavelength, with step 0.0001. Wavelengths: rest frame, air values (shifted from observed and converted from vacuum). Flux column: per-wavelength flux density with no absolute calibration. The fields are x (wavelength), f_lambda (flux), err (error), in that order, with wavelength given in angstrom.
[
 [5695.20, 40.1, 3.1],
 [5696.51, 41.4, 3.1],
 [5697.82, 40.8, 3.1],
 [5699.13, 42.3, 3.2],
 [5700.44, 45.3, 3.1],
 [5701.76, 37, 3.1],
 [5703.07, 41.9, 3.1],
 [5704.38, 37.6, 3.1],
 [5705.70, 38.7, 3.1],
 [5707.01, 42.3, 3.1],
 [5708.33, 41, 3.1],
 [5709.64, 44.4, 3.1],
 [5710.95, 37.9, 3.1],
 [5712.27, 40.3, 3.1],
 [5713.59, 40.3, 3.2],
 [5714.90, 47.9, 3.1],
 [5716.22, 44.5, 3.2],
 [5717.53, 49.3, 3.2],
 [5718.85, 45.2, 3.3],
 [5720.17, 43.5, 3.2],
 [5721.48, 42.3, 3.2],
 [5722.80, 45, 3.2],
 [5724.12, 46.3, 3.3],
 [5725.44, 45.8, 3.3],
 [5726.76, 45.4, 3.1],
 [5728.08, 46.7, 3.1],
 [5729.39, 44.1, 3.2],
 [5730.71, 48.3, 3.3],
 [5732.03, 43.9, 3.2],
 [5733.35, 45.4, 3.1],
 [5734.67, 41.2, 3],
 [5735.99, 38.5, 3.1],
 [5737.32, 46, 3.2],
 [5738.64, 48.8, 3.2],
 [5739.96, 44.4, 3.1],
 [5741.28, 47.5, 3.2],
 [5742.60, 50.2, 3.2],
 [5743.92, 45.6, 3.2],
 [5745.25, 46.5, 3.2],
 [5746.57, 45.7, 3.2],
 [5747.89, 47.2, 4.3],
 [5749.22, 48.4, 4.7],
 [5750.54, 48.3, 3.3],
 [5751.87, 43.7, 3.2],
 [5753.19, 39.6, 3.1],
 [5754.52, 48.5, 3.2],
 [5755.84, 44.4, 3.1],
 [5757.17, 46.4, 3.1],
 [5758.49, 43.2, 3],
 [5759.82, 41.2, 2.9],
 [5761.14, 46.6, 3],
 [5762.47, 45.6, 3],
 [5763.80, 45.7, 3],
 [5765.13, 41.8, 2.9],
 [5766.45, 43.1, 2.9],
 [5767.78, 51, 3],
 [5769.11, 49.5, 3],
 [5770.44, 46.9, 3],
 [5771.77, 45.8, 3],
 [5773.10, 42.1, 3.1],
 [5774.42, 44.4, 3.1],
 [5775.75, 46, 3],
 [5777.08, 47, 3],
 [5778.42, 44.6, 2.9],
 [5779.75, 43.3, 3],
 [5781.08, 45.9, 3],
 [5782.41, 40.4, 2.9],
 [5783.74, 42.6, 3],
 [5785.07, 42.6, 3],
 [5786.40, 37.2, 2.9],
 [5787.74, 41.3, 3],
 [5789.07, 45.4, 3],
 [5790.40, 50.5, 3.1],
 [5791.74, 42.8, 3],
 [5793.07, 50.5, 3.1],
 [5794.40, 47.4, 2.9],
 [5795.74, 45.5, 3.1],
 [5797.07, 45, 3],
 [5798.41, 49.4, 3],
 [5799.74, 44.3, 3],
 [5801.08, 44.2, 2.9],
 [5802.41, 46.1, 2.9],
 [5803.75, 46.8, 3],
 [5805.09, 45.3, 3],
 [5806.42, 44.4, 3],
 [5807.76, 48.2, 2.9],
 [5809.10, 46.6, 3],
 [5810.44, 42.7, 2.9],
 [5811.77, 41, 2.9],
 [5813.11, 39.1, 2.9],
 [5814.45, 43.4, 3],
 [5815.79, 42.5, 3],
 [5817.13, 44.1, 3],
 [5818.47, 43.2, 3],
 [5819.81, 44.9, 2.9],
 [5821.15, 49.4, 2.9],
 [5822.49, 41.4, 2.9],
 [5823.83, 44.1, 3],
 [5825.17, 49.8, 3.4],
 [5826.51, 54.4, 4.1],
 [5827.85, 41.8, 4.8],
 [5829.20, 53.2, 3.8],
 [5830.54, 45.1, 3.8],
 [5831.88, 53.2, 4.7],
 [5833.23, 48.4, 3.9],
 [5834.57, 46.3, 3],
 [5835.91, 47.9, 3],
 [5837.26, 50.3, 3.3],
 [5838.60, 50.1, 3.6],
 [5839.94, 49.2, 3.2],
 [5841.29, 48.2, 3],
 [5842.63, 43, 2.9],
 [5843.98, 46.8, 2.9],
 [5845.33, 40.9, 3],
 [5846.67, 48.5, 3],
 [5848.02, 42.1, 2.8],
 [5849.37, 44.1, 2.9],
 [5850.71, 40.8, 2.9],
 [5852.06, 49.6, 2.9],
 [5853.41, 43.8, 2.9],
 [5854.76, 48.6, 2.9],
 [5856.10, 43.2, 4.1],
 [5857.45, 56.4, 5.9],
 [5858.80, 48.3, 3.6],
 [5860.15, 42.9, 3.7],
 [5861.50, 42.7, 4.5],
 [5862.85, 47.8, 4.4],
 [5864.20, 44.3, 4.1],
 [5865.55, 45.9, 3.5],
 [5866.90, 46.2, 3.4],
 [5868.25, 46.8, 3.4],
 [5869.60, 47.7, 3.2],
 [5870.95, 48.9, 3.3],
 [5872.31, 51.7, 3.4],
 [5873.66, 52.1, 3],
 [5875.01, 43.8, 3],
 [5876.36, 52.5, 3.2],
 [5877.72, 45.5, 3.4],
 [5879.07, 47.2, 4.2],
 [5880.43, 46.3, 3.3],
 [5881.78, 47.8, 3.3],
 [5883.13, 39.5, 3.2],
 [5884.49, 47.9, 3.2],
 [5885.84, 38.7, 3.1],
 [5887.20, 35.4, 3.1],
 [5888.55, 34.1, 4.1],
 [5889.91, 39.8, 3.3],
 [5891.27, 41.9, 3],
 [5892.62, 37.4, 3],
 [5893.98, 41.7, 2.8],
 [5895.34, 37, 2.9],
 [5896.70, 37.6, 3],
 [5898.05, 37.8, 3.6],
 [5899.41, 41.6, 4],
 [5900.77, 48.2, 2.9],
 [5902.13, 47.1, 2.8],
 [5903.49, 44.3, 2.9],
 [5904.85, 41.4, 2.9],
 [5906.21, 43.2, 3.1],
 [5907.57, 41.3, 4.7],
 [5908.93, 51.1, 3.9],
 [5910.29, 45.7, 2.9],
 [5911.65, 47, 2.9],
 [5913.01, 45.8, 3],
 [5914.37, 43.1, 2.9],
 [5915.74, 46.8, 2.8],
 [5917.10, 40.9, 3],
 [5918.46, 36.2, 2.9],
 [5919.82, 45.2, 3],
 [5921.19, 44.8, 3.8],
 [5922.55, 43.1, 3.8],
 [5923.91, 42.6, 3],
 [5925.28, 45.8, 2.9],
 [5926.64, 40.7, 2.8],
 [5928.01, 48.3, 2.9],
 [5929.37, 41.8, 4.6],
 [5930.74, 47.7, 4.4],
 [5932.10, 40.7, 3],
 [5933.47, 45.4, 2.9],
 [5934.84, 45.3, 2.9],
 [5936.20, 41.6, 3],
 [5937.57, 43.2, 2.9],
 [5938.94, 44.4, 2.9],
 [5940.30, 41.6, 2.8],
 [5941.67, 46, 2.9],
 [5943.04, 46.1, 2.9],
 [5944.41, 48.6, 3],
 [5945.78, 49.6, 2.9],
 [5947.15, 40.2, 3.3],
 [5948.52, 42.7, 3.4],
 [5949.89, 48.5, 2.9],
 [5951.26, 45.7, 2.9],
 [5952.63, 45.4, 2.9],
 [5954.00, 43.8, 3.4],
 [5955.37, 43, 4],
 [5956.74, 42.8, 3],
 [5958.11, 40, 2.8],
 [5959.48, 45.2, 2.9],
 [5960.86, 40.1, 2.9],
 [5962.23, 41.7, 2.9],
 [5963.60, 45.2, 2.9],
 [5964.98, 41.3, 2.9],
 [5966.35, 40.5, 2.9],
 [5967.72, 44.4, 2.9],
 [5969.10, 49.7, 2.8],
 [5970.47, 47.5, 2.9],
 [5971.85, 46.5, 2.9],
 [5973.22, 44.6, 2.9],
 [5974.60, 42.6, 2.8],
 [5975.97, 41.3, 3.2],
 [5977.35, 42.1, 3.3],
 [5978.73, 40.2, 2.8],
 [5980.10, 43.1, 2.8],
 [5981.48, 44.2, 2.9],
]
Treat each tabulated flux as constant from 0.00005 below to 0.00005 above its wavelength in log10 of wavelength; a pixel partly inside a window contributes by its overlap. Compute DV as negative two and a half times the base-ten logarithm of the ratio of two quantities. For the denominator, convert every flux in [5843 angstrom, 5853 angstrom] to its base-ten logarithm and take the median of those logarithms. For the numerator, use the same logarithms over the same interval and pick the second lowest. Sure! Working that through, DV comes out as 0.022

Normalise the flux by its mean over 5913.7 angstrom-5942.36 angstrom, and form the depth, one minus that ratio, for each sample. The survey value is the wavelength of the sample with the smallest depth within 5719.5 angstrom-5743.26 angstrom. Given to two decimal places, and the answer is 5742.60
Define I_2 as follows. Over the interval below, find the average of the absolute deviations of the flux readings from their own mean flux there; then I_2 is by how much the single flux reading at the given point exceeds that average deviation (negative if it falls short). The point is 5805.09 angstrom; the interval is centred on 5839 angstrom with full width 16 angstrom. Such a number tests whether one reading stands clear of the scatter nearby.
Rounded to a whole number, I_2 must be 43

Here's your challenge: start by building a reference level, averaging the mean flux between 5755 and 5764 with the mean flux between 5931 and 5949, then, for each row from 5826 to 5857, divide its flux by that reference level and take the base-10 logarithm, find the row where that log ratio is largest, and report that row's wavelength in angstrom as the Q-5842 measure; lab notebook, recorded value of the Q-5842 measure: 5826.51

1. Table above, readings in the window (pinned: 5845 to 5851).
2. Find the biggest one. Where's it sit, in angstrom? 5846.67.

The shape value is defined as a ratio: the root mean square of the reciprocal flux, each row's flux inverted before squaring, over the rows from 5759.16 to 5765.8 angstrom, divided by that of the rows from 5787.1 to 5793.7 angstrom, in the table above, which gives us 1.04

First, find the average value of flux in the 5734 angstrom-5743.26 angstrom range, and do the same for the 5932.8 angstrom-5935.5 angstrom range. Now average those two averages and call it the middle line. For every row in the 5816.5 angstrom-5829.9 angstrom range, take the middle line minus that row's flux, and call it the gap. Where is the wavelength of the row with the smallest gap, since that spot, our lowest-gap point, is 5826.51 angstrom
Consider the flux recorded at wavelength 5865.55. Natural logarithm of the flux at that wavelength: 3.83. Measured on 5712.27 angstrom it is 3.70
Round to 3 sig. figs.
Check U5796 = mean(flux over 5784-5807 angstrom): 45.2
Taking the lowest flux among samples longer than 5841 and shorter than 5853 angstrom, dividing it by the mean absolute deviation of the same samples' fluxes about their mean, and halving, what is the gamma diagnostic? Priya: 6.8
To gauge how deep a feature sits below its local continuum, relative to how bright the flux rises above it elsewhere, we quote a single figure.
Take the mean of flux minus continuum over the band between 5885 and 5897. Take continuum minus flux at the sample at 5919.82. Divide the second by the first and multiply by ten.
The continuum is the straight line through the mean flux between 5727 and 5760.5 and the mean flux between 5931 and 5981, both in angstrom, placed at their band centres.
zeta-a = 2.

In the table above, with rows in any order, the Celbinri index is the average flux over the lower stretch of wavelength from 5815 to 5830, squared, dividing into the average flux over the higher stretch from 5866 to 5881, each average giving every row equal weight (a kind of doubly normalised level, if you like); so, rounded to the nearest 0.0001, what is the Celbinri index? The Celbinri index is 0.0225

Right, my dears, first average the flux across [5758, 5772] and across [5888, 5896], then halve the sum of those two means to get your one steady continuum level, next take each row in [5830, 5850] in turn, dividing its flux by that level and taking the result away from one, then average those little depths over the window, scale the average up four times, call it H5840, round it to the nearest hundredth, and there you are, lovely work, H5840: -0.46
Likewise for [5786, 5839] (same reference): -0.37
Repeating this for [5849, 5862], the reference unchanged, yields -0.38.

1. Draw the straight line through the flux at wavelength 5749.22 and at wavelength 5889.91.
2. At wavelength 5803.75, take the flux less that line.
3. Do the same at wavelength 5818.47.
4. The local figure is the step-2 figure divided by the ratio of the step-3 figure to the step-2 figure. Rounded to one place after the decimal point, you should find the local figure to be -3.1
